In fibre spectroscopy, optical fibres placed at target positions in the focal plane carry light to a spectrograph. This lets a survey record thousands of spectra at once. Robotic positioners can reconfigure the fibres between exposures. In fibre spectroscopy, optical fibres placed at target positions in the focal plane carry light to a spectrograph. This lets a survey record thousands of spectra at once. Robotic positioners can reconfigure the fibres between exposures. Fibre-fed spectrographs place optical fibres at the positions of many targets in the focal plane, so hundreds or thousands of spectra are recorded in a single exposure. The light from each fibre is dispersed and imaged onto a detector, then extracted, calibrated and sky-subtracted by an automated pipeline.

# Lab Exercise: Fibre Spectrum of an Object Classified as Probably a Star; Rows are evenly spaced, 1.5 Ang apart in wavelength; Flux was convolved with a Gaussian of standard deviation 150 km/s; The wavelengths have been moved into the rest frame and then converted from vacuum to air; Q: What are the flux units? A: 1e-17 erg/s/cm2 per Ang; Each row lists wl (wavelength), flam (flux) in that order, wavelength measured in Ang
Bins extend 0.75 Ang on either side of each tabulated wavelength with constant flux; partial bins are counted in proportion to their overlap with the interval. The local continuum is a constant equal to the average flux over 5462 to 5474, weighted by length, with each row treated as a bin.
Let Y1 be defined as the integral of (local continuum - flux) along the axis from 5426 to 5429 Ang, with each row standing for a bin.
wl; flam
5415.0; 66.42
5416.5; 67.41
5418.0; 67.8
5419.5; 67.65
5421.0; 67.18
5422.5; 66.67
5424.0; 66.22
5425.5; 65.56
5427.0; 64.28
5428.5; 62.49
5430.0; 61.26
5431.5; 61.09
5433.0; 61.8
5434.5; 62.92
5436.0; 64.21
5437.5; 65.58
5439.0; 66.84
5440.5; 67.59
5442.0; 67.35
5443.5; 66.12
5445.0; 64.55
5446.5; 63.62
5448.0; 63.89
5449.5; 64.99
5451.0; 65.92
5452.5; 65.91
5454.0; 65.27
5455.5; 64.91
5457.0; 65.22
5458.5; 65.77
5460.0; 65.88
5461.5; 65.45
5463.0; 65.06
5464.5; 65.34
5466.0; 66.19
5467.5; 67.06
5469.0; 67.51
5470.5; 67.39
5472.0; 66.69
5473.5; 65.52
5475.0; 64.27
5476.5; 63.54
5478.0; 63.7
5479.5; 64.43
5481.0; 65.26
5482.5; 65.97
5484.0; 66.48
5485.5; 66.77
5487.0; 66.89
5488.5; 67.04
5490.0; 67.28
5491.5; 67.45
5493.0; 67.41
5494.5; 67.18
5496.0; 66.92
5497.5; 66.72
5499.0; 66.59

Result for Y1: 8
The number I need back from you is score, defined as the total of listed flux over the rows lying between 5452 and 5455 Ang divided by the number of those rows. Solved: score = 65.6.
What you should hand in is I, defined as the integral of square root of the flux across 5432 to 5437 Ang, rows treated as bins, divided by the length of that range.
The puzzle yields 7.94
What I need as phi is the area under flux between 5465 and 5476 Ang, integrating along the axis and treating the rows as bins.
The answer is 729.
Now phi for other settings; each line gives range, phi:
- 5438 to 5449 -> 723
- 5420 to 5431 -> 713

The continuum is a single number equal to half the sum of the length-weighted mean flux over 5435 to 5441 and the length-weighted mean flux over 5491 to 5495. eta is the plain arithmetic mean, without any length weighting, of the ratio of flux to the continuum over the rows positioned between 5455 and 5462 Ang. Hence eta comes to 0.98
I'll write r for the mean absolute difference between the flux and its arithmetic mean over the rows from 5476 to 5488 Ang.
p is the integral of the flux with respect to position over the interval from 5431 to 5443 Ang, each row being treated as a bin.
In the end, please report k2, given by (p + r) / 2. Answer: 389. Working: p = 777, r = 1.15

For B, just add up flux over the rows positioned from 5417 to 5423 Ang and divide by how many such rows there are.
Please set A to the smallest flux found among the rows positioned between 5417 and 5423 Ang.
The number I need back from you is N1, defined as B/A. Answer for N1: 1.01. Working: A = 66.67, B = 67.3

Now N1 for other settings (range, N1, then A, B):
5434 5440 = 1.03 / 62.92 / 64.9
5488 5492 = 1.00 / 67.04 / 67.3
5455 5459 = 1.01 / 64.91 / 65.3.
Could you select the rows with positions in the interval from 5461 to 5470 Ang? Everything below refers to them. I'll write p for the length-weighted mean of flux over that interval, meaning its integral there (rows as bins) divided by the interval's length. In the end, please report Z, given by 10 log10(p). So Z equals 18.2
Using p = 66.2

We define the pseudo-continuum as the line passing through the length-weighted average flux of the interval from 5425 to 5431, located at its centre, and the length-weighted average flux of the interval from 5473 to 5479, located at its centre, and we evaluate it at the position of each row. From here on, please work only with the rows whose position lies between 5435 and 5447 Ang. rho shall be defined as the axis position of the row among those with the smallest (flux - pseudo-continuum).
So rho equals 5446.5 Ang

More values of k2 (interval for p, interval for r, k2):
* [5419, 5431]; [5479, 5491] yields 391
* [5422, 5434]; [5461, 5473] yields 382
